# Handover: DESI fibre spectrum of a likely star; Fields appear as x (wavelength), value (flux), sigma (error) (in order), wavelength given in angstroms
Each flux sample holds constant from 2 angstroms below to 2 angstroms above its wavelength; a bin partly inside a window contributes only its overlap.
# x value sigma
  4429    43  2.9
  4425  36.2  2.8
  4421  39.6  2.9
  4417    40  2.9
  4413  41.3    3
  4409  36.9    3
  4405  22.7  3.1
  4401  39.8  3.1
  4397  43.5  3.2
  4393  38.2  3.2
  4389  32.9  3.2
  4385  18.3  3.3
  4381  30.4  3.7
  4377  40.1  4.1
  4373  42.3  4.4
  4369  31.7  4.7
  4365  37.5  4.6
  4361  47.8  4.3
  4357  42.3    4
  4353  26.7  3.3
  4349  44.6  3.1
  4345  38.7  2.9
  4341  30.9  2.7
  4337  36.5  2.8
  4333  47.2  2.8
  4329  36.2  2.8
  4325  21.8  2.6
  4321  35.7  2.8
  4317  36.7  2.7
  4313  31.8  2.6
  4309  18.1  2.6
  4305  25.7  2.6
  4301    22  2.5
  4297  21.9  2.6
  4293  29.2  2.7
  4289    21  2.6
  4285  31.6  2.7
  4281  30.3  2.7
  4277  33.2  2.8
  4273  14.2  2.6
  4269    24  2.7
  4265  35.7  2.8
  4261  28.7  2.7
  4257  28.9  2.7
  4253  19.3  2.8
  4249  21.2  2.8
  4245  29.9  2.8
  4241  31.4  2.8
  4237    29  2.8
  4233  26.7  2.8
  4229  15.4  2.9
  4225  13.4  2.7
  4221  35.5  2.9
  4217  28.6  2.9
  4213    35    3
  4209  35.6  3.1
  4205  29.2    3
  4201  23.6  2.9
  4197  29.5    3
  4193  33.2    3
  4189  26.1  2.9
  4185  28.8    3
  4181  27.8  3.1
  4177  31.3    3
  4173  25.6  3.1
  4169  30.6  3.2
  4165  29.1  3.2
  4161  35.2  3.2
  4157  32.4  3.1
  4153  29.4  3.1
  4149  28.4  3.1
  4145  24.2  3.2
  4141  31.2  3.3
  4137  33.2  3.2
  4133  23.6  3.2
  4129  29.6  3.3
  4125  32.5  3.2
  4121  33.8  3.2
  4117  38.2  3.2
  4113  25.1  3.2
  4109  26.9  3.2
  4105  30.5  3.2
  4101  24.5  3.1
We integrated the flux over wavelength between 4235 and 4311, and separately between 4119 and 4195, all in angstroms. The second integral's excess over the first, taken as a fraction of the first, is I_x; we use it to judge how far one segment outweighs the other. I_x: 0.14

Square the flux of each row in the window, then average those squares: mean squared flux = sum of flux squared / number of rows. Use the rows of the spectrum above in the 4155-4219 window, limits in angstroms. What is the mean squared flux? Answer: 918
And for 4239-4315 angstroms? 720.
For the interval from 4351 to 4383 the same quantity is 1440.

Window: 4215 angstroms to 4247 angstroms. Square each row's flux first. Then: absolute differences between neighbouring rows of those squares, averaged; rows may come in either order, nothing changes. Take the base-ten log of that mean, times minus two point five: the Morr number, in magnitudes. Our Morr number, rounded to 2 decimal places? -6.35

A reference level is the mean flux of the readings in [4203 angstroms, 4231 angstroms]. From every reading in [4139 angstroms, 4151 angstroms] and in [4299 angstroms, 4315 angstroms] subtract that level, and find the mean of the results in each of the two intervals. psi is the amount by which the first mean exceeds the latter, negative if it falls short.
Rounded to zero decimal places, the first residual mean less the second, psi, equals 4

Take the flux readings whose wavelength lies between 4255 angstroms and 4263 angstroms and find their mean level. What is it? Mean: 28.8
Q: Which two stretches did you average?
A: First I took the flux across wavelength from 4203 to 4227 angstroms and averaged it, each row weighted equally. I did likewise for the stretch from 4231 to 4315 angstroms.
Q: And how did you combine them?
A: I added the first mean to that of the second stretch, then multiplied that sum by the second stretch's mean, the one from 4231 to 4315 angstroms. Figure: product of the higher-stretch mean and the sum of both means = 1475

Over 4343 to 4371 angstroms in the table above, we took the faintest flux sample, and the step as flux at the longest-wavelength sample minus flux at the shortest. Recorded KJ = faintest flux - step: 34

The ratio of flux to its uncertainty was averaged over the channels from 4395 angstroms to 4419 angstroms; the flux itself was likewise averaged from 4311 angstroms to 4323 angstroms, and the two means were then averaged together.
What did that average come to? 23.5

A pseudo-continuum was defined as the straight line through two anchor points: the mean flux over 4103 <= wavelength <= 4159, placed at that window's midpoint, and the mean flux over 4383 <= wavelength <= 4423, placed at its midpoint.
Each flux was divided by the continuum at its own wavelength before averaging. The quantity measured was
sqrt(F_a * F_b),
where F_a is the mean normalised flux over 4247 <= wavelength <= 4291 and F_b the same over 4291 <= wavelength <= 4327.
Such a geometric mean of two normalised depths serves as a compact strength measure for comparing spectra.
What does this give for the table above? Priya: 0.80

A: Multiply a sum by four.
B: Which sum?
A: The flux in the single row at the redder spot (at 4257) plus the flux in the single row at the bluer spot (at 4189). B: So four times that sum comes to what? 220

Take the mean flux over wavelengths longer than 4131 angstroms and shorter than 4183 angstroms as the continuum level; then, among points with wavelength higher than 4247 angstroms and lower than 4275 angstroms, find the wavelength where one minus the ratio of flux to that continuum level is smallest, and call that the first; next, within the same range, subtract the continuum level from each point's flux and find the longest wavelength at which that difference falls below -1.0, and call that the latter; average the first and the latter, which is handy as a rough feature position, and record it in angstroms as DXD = 4269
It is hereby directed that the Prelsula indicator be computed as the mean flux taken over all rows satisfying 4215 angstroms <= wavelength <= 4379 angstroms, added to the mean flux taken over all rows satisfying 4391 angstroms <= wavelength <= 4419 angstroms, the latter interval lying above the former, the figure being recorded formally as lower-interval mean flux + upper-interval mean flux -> 67.8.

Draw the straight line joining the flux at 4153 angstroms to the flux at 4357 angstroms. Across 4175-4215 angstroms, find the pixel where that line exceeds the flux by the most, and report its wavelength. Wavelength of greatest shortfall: 4201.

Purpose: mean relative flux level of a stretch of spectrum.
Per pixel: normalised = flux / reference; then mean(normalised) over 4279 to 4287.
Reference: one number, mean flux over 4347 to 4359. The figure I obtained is 0.82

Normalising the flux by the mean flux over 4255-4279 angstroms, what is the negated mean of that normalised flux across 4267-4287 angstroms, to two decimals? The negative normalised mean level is -0.97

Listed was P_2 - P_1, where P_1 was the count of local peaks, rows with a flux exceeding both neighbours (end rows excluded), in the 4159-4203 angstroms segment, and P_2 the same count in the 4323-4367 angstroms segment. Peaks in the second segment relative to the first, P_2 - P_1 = -1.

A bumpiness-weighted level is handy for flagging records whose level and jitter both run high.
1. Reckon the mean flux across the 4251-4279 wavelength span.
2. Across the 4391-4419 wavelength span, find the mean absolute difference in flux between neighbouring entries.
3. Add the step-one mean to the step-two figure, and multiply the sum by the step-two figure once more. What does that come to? 260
